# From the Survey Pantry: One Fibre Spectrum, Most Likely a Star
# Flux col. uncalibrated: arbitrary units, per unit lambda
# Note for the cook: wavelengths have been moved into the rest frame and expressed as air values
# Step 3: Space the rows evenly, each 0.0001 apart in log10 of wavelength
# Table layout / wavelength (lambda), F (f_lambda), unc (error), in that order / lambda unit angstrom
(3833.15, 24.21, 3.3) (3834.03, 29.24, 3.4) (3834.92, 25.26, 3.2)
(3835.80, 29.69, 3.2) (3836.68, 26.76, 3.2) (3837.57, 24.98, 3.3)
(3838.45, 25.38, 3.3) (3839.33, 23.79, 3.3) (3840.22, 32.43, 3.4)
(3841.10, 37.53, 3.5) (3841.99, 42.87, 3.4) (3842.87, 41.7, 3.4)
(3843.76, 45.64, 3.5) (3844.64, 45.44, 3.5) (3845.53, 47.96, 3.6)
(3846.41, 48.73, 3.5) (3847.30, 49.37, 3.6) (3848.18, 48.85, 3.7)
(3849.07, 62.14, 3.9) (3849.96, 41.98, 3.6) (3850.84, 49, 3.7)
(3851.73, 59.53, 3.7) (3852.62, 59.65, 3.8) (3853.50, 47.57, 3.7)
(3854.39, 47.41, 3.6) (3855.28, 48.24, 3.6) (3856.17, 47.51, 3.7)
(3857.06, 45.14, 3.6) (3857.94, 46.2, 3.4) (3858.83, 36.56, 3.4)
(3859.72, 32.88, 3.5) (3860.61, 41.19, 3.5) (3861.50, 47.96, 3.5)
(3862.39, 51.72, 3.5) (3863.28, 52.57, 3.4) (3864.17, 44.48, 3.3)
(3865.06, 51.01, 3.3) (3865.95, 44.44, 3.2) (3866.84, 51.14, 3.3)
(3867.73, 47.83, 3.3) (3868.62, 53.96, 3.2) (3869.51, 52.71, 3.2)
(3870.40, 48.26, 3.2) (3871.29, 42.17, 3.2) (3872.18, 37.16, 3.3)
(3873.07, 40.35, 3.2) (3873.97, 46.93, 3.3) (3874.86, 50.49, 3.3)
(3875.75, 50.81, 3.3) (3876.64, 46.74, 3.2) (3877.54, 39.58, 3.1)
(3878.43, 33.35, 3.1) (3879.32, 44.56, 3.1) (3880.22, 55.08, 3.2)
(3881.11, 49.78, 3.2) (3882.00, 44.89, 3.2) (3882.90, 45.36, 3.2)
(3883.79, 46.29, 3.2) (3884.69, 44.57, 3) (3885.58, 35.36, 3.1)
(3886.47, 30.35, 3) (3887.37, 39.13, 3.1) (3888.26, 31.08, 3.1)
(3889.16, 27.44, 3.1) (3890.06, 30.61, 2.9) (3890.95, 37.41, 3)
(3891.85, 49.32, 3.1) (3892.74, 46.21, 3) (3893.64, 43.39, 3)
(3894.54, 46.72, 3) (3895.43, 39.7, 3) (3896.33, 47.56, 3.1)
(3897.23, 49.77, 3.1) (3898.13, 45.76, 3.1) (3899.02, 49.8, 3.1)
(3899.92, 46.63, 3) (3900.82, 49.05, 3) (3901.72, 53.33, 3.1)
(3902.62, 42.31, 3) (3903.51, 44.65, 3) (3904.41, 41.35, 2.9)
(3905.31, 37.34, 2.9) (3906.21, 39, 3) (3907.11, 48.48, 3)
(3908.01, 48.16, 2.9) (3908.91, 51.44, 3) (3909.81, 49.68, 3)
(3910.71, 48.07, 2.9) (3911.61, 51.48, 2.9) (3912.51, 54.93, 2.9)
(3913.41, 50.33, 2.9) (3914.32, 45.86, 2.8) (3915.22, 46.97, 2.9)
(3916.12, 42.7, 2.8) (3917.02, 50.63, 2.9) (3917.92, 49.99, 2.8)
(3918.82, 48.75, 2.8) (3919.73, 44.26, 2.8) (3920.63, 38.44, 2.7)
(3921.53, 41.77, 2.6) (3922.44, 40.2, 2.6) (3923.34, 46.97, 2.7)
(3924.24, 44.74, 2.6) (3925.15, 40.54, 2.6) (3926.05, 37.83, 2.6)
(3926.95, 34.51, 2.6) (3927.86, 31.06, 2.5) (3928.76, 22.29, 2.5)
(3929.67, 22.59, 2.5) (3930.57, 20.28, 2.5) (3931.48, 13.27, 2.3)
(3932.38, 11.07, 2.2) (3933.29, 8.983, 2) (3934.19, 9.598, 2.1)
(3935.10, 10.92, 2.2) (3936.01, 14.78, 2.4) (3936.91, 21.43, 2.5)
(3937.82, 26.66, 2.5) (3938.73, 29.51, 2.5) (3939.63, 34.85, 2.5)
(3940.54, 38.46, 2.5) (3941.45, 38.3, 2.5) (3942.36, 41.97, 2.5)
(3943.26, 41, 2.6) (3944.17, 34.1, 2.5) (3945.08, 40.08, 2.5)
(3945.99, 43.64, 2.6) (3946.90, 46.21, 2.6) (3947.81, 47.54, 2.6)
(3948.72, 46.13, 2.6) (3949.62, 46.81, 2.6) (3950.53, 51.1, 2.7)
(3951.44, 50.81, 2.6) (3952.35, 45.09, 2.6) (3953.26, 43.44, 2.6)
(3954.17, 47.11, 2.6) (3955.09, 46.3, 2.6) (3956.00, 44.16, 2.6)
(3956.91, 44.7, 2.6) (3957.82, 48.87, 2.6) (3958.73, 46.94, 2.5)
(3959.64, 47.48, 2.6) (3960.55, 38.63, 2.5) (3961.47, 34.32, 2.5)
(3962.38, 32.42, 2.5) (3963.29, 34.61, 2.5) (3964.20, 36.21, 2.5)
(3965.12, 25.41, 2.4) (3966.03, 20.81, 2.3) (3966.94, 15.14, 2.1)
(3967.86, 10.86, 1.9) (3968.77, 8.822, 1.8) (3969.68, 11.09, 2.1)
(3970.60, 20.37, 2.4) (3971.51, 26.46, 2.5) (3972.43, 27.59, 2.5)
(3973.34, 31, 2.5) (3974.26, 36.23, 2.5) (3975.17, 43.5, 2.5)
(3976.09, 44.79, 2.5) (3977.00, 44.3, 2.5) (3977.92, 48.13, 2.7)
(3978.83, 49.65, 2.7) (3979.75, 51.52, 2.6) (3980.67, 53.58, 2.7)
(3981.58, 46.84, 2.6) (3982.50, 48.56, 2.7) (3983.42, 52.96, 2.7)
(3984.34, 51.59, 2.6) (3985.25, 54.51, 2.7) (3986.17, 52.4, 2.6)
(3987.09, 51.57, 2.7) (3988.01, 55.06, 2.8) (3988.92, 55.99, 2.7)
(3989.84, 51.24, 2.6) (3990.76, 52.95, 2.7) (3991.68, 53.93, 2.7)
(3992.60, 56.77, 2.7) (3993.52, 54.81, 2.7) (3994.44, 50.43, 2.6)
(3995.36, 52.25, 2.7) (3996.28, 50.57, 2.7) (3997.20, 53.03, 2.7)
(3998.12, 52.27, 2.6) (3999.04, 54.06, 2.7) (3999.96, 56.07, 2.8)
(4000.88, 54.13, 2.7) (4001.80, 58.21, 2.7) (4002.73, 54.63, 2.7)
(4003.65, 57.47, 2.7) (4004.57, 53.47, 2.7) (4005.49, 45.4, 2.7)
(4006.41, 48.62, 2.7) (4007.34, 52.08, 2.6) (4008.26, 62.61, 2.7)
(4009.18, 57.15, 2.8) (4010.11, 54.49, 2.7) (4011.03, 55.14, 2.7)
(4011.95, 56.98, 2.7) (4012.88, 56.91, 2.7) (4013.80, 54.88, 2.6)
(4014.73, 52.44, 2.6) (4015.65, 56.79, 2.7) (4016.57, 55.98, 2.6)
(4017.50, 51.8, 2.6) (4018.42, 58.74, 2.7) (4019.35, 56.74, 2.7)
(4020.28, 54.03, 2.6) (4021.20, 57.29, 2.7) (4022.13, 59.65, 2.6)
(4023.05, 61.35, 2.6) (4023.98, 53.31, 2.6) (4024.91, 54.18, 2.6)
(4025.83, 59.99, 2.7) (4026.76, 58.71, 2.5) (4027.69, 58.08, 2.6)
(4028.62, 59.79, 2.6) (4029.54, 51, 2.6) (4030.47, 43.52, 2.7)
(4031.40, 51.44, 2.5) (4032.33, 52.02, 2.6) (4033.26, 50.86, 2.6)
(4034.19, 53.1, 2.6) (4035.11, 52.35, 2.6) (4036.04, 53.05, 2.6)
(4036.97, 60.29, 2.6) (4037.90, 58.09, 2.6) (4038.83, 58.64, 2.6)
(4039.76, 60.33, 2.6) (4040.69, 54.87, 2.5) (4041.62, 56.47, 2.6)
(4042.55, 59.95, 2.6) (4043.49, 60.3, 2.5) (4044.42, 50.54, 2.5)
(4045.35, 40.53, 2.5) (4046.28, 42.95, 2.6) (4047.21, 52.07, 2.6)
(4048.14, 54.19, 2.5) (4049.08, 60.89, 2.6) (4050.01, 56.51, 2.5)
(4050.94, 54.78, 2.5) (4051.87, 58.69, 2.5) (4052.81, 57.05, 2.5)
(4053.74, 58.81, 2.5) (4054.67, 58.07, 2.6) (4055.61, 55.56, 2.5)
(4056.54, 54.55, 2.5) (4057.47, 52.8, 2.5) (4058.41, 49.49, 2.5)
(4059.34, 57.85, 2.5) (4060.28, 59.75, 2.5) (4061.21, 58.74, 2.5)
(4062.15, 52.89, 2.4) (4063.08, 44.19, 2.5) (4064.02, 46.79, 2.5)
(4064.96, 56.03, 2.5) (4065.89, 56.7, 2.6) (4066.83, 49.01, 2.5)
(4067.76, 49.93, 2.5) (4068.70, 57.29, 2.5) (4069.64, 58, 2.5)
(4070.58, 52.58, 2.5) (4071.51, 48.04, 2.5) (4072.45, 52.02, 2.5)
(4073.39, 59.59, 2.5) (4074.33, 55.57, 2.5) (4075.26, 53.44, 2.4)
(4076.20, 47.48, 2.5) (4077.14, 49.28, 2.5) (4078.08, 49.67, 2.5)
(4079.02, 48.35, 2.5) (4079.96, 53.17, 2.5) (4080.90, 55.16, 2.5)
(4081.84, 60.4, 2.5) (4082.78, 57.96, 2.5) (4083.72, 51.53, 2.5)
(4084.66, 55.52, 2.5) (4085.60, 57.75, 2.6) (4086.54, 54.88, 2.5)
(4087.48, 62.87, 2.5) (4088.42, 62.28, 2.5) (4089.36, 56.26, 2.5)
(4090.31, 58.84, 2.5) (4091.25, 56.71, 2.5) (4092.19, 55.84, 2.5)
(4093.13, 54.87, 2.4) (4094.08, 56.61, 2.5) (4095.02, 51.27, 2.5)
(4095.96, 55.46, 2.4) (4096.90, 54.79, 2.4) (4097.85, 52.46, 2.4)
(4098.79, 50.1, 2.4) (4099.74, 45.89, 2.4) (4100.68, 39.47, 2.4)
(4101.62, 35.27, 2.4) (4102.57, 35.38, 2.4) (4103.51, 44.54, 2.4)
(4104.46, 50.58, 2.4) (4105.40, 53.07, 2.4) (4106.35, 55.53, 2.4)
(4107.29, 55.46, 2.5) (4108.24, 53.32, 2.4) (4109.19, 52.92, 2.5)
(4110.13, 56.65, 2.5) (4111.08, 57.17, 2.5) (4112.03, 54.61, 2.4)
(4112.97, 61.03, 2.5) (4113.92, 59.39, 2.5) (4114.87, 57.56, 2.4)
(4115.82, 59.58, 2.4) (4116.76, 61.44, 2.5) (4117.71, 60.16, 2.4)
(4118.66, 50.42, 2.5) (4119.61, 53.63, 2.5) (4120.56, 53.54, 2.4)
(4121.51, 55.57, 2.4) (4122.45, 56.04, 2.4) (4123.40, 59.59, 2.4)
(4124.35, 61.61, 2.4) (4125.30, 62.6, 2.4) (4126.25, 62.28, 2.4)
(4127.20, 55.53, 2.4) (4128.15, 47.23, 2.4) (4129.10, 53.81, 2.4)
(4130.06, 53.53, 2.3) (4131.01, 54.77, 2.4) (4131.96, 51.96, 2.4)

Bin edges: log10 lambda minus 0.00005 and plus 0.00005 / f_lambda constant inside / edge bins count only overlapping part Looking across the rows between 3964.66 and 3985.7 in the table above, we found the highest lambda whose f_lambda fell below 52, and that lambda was 3984.34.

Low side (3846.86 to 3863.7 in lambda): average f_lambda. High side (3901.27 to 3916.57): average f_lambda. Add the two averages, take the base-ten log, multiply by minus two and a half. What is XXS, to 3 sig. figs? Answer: -4.94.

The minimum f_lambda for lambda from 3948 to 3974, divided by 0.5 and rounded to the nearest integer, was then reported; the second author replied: 18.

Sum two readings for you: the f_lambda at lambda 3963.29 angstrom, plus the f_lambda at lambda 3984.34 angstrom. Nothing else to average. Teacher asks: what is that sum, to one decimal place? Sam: 86.2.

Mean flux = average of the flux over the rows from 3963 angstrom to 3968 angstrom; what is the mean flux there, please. 24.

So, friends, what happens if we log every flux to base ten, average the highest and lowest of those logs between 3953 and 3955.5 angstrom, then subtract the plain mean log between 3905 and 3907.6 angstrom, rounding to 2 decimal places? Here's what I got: 0.04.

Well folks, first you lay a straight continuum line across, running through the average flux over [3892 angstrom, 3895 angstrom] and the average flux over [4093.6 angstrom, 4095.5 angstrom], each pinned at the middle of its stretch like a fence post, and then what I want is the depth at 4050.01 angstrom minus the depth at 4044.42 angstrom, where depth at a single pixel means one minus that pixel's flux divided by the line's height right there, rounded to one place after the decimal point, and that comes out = -0.1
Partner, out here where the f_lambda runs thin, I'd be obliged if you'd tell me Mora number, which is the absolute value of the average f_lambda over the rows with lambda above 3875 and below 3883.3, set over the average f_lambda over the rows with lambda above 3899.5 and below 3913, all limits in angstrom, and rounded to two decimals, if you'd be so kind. 0.97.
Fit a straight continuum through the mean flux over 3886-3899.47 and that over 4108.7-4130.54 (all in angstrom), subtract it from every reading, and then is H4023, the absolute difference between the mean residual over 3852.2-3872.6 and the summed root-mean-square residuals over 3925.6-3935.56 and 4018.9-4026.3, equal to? 25.1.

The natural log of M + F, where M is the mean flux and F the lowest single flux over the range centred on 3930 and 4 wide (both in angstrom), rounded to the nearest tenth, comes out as 3.5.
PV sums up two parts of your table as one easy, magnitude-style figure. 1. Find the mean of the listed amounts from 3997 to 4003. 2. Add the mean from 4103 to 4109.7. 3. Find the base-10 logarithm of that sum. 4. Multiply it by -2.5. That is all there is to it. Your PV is -5.07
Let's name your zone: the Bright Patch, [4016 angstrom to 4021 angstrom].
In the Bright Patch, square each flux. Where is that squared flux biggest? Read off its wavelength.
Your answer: 4018.42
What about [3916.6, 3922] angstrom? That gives 3917.02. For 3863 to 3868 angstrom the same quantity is 3863.28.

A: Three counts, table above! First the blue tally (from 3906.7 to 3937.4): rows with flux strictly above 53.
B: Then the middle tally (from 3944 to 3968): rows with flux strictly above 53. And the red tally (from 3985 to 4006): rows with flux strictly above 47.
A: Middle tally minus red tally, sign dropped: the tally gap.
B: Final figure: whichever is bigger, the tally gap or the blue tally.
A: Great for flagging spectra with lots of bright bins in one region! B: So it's 22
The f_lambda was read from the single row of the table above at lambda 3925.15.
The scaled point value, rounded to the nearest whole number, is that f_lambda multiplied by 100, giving 4054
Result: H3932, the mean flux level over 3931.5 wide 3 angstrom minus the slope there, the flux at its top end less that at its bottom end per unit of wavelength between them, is 20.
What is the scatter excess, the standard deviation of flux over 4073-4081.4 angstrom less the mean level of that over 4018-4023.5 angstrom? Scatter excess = -54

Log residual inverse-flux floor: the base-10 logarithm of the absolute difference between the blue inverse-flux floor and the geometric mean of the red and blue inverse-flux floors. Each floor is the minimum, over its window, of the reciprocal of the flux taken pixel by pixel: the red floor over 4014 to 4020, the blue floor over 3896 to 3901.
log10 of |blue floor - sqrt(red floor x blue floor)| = -2.8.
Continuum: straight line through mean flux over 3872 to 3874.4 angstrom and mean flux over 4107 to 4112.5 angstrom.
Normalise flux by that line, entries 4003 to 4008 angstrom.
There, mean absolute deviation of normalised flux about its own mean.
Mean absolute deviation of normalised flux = 0.072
